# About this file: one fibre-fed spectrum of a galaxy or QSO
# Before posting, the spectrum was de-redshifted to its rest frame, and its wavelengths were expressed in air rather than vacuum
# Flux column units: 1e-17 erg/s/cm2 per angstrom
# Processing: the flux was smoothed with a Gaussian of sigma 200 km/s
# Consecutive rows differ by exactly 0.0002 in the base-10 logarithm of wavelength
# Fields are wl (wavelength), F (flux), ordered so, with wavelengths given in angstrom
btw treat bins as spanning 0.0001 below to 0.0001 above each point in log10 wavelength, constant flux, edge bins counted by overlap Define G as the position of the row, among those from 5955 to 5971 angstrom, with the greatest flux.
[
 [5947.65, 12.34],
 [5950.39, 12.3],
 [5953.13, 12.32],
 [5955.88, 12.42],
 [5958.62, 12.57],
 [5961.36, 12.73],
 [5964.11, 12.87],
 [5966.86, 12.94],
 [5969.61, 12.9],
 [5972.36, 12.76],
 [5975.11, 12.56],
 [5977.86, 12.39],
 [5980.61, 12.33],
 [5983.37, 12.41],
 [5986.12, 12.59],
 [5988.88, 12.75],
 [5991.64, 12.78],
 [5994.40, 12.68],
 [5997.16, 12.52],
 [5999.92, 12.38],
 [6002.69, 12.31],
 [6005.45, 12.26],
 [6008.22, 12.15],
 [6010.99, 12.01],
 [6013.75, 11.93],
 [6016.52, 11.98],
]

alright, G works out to 5966.86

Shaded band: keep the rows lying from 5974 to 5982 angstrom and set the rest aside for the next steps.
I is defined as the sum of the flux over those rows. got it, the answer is 37.3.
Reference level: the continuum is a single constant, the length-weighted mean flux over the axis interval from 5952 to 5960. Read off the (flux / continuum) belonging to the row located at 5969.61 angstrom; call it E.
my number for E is 1.04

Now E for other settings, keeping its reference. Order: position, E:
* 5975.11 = 1.01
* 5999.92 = 1.00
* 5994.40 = 1.02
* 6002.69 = 0.99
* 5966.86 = 1.04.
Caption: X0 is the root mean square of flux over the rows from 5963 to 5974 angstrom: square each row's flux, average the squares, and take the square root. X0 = 12.9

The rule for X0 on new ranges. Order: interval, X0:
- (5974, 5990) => 12.5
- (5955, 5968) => 12.7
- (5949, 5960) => 12.4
